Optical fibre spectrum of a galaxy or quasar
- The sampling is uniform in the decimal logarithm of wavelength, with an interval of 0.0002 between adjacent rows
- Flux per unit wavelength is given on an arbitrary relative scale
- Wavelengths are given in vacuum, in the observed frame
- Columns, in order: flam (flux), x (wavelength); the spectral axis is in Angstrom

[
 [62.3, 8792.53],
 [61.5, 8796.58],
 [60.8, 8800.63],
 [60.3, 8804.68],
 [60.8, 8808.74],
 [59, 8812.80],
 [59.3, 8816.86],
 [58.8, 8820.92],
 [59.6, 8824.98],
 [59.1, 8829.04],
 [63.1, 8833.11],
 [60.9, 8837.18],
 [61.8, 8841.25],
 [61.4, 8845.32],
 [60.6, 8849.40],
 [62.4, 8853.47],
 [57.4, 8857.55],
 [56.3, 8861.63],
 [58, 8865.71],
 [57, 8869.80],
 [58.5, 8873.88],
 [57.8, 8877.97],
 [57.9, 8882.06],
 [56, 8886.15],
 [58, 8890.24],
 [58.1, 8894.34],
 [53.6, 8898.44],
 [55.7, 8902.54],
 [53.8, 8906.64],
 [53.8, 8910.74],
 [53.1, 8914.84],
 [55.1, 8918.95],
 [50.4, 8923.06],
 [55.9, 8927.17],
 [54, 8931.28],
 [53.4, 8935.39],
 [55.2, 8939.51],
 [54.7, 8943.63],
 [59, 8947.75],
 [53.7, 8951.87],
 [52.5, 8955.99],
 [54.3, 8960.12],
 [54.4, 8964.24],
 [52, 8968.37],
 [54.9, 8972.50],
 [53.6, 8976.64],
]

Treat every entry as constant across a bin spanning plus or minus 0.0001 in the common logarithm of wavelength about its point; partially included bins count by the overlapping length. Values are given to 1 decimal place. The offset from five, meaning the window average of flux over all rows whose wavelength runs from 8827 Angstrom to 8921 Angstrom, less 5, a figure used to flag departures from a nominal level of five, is 52.8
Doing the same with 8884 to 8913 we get 50.6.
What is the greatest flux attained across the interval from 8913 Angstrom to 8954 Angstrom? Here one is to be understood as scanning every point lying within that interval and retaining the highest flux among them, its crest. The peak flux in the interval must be 59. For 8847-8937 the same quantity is 62.4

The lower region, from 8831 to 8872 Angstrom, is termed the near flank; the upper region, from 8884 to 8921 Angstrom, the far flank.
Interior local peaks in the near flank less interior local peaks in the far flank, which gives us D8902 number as 1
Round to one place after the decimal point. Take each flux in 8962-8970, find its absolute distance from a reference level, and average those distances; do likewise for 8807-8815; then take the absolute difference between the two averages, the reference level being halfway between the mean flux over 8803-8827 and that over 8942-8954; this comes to 2.3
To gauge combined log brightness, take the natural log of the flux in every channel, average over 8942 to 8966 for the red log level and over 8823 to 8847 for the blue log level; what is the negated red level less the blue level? -8.11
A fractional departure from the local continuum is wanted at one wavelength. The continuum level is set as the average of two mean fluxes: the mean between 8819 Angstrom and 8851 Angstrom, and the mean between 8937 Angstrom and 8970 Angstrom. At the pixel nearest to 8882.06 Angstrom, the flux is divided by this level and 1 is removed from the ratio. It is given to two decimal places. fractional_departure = 0.01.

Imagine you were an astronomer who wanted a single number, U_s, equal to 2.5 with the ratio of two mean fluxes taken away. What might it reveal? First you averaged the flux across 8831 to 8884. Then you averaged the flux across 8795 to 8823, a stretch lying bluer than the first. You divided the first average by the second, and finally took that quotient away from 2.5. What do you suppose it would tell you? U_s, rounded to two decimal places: 1.51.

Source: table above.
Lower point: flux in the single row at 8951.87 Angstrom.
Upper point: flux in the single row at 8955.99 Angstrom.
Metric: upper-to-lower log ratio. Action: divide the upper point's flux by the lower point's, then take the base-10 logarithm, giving -0.01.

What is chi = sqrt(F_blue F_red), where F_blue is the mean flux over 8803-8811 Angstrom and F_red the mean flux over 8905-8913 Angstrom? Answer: 57.1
